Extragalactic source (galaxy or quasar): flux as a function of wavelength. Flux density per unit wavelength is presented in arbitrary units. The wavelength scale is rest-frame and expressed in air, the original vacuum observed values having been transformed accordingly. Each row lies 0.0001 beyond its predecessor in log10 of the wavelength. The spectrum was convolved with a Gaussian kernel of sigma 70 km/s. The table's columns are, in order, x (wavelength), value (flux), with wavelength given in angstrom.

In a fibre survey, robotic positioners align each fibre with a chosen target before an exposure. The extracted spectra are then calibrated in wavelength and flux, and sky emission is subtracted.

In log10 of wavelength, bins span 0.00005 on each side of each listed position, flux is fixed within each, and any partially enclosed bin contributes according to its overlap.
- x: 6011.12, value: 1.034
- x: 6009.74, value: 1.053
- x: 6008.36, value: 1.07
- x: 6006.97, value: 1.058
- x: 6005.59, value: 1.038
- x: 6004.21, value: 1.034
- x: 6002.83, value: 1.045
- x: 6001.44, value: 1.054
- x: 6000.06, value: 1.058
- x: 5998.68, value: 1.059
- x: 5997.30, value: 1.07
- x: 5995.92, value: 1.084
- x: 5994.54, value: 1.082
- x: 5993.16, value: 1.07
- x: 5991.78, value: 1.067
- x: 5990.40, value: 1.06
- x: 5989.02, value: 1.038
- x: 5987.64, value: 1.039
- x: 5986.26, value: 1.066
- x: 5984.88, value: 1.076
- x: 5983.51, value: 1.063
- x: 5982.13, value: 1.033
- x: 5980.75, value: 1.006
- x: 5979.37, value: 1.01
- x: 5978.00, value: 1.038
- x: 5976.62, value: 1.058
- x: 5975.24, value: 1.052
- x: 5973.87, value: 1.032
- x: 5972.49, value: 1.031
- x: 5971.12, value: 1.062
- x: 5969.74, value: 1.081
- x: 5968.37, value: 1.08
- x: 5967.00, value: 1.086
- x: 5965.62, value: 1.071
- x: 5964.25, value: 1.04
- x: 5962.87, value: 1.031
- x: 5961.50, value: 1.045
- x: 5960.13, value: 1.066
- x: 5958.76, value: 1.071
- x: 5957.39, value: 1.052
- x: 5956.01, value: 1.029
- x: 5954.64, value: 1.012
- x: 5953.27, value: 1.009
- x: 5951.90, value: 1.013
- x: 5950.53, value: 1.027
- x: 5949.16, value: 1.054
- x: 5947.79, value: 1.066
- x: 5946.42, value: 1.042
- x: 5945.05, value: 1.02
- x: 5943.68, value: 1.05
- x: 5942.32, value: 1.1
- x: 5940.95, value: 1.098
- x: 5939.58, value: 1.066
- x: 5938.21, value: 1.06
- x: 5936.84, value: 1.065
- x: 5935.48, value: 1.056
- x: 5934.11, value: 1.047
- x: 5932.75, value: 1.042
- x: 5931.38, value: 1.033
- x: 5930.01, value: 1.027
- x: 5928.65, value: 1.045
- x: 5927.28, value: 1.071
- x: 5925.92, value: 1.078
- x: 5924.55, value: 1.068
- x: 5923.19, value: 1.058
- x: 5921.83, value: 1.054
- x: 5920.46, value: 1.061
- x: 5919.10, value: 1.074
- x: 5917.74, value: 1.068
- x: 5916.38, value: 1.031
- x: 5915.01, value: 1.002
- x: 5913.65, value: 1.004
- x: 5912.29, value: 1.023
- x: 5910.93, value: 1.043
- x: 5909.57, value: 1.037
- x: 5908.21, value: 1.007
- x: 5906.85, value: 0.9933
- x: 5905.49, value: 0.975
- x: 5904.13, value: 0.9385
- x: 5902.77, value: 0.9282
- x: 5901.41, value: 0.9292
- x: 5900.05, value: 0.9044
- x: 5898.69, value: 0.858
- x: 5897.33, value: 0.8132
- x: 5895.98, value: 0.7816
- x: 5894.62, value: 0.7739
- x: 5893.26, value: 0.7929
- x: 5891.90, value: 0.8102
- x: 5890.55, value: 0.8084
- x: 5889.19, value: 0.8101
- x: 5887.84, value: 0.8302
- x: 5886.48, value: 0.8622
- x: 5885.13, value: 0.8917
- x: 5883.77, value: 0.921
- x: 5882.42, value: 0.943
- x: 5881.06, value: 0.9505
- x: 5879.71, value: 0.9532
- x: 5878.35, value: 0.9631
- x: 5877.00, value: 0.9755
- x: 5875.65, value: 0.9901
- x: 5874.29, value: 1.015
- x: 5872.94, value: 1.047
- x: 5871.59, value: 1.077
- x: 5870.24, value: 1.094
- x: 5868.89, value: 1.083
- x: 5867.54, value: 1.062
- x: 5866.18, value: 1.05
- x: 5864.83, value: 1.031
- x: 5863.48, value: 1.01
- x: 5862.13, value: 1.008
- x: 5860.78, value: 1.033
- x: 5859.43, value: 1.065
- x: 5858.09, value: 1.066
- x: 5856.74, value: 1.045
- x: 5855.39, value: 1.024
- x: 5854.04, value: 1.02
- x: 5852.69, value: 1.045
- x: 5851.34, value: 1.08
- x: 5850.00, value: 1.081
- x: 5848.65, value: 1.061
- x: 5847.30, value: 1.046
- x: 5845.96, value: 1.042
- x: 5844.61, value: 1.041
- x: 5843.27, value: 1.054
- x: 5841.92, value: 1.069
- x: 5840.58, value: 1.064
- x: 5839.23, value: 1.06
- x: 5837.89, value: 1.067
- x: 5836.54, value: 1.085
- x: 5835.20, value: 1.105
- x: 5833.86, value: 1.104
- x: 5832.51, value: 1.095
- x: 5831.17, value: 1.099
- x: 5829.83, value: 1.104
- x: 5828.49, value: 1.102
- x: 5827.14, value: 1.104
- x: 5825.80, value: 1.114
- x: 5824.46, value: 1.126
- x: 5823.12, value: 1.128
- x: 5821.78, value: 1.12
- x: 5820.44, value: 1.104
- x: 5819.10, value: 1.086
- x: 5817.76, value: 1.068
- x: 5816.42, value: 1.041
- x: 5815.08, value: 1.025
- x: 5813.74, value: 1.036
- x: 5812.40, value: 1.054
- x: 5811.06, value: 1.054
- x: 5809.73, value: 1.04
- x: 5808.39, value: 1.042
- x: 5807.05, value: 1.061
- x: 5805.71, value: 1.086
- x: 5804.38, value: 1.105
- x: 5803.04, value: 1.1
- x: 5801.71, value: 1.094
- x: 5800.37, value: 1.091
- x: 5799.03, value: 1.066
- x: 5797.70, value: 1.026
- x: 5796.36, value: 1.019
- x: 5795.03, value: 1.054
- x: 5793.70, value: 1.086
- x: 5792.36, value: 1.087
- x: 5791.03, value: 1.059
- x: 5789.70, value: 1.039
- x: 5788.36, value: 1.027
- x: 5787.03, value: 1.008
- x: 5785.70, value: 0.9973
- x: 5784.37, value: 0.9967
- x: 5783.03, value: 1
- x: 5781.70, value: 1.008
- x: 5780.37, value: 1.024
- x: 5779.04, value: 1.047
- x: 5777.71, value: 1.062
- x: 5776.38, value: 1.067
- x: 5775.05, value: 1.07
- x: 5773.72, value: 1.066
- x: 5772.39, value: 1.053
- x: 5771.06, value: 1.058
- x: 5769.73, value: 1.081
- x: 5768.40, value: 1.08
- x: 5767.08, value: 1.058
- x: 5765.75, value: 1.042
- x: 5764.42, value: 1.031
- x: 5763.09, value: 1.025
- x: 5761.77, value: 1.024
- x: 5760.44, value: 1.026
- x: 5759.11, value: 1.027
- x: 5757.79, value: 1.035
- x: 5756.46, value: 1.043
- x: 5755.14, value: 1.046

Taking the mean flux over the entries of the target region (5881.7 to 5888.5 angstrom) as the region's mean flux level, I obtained 0.89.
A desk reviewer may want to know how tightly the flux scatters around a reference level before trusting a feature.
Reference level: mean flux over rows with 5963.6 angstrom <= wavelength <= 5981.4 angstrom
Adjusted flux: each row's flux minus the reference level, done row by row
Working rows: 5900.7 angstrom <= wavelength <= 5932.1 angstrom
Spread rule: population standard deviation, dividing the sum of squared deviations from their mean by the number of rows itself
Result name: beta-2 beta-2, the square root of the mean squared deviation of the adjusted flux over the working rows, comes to 0.0447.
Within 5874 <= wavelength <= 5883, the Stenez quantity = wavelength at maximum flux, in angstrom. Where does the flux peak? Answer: 5874.29 angstrom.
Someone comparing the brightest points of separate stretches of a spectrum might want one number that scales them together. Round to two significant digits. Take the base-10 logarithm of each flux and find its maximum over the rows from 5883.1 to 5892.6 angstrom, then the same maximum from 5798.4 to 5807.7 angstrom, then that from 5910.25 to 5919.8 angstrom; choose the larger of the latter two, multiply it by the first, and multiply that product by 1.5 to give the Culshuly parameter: -0.0023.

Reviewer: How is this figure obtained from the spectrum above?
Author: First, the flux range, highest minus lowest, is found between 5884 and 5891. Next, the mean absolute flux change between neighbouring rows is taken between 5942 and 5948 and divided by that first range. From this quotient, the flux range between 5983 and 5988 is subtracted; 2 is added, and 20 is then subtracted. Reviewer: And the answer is -17.66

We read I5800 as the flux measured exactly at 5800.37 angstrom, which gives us 1.091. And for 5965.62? 1.071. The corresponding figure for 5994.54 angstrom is 1.082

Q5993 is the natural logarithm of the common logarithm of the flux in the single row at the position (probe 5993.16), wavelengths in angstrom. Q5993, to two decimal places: -3.53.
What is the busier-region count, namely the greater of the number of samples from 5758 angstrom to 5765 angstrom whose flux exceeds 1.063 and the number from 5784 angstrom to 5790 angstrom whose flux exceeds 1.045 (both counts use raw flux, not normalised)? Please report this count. 0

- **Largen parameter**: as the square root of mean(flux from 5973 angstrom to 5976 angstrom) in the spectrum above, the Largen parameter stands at 1.02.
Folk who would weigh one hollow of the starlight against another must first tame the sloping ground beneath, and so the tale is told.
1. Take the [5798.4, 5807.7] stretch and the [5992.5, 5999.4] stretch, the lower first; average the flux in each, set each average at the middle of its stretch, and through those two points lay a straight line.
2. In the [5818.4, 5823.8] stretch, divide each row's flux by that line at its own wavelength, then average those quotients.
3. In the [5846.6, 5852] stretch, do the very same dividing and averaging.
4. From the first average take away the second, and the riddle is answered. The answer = 0.04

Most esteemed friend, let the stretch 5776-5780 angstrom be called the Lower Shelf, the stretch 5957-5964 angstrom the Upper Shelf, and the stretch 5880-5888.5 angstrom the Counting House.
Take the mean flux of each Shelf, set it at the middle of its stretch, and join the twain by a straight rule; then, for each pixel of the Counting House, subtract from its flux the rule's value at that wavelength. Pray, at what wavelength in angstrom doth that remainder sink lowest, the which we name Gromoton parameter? 5887.84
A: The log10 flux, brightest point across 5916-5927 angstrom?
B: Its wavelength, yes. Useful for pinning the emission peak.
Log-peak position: 5925.92 angstrom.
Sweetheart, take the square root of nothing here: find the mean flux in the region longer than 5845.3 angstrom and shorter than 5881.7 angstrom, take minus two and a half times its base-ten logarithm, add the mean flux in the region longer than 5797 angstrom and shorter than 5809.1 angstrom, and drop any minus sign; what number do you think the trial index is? 1.04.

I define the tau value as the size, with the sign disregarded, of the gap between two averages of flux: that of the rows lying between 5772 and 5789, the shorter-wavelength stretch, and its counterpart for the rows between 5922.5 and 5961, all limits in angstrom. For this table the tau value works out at 0.018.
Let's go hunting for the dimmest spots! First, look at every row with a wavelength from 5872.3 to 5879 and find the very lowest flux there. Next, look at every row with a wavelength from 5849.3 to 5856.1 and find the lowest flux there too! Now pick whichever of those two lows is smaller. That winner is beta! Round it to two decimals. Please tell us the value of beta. 0.96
